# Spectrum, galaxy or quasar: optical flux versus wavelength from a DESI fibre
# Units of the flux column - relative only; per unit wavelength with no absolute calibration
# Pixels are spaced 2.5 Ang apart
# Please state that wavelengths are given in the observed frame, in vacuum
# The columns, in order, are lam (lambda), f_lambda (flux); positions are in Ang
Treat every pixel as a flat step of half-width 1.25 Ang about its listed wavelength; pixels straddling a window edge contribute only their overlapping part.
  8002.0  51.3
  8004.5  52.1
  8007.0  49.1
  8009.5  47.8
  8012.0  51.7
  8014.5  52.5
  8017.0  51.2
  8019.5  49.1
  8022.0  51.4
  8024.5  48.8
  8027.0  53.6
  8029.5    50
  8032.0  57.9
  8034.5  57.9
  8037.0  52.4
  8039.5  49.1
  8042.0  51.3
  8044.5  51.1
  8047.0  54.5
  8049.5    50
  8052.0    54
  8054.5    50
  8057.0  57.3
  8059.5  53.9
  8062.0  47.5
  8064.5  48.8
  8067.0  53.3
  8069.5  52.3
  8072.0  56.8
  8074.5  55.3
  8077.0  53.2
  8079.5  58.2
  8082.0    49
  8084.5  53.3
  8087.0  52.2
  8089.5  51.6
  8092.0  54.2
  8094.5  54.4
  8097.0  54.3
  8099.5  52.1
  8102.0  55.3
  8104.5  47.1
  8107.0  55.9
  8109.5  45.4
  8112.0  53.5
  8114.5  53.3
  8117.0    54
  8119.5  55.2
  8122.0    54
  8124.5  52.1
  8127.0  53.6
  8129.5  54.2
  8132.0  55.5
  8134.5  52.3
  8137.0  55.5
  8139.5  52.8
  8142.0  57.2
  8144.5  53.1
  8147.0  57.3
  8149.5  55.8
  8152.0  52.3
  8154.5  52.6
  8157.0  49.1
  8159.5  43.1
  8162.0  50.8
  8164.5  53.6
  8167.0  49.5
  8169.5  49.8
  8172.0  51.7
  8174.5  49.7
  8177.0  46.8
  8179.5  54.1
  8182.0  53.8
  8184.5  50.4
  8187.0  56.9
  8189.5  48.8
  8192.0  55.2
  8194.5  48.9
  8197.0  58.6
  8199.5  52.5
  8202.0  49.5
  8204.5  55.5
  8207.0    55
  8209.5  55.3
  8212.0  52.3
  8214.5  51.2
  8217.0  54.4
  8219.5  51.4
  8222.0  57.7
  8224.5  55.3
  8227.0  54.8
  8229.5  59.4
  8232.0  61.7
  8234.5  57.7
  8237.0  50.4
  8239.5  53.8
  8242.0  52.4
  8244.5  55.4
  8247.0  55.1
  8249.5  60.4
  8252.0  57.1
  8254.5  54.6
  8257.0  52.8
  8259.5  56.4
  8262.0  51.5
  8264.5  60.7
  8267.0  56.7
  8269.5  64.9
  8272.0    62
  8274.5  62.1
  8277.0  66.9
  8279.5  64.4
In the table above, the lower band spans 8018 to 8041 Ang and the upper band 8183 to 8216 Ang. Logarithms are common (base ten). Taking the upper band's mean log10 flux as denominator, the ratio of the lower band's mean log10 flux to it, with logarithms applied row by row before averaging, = 0.996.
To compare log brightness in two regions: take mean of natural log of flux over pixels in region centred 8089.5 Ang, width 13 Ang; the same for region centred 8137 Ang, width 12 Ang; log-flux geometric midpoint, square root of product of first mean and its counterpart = 3.99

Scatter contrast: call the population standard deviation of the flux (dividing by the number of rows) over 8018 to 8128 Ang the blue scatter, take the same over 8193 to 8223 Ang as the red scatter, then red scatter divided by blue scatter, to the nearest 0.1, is 1.0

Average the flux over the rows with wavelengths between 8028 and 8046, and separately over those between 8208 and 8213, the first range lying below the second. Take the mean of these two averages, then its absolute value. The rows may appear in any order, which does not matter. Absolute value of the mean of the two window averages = 53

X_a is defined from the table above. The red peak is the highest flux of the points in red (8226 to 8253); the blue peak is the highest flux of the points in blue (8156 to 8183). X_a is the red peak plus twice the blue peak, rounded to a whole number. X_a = 170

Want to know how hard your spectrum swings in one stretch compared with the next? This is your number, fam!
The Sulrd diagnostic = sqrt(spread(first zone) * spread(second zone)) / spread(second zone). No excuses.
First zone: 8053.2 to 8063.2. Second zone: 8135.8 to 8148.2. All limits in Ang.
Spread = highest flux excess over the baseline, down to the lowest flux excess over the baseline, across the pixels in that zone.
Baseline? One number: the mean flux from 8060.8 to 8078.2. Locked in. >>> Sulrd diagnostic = 1.5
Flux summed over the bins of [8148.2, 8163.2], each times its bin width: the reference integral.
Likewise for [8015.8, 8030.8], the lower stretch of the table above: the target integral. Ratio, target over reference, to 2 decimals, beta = 1.00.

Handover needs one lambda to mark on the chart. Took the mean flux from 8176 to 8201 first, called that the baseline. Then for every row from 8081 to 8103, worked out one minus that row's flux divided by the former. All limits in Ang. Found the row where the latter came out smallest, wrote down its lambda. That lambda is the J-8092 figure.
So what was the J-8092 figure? 8102.0 Ang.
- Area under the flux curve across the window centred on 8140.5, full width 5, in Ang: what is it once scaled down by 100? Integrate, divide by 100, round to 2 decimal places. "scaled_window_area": 2.75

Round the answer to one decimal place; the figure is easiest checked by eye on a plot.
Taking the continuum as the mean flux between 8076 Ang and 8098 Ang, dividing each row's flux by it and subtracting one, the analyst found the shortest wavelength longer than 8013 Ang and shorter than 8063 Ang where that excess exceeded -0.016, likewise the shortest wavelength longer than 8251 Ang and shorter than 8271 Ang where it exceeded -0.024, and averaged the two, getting 8139.5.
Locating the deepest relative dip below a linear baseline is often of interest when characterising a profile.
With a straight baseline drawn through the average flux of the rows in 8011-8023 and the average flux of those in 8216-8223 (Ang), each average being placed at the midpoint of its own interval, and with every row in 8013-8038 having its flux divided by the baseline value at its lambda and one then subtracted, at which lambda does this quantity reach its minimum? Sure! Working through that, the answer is 8024.5 Ang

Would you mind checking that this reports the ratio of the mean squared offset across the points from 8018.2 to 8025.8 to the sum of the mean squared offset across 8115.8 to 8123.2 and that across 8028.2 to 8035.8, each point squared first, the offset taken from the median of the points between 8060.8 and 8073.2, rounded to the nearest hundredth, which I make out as 0.28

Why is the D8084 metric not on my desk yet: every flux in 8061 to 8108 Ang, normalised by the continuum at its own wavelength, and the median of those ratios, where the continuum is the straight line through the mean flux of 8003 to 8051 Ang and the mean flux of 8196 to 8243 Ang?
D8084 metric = 1.01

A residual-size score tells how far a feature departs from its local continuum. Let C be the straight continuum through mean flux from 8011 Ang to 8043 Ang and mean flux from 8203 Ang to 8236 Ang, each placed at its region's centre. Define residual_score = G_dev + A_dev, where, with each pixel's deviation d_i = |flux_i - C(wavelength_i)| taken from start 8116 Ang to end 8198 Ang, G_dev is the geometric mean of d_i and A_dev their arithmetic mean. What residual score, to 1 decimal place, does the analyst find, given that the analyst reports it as 4.7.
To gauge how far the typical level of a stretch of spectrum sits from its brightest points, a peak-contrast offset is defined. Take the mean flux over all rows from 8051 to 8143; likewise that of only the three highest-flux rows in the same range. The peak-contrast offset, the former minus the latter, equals -4.4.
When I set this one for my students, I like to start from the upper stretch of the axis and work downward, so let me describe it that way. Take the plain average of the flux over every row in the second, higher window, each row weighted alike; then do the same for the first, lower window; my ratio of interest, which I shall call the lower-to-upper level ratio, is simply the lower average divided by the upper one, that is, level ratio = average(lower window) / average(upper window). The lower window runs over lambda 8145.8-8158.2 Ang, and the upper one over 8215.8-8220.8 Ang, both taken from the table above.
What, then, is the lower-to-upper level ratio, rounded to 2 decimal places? 1.01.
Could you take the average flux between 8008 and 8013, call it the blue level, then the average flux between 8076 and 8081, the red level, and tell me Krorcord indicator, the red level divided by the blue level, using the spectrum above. 1.12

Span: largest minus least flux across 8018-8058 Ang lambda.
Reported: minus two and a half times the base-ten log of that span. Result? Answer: -2.40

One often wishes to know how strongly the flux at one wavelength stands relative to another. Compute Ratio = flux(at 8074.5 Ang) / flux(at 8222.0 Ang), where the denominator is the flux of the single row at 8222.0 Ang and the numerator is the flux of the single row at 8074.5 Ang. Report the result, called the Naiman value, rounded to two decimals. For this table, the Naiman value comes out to 0.96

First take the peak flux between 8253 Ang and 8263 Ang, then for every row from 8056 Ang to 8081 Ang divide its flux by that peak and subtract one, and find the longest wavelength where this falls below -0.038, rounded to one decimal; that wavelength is 8077.0 Ang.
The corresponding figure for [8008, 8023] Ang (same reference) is 8022.0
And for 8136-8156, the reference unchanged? 8154.5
